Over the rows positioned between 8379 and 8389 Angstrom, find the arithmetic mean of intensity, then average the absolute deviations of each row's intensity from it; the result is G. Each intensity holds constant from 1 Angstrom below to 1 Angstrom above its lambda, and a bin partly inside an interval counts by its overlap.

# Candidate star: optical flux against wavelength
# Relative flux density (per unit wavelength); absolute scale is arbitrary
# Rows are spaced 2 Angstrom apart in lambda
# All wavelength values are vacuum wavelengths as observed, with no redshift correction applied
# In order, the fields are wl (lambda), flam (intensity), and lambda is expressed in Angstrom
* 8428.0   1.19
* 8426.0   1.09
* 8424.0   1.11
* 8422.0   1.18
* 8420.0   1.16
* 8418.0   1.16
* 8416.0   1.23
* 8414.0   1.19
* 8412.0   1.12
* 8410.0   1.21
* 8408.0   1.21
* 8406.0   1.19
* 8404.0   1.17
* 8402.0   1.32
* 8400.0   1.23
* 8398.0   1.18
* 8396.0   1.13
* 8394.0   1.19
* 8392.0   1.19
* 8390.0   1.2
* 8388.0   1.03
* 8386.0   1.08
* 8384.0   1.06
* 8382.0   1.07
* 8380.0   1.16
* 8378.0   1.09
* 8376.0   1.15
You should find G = 0.0320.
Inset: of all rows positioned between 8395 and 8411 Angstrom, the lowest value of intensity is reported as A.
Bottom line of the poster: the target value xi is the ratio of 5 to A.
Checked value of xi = 4.42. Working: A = 1.13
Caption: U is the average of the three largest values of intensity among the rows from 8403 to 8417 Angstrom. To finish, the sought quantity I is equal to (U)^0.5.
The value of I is 1.10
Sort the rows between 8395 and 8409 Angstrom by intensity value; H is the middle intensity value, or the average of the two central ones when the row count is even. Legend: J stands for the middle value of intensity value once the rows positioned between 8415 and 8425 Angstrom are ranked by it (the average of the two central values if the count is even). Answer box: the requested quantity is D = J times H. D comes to 1.38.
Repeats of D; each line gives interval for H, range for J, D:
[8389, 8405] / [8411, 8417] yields 1.42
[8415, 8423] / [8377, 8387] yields 1.26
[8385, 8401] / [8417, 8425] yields 1.37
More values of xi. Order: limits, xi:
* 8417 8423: 4.31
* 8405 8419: 4.46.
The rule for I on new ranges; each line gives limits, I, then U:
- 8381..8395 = 1.09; 1.19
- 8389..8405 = 1.12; 1.25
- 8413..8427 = 1.10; 1.20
